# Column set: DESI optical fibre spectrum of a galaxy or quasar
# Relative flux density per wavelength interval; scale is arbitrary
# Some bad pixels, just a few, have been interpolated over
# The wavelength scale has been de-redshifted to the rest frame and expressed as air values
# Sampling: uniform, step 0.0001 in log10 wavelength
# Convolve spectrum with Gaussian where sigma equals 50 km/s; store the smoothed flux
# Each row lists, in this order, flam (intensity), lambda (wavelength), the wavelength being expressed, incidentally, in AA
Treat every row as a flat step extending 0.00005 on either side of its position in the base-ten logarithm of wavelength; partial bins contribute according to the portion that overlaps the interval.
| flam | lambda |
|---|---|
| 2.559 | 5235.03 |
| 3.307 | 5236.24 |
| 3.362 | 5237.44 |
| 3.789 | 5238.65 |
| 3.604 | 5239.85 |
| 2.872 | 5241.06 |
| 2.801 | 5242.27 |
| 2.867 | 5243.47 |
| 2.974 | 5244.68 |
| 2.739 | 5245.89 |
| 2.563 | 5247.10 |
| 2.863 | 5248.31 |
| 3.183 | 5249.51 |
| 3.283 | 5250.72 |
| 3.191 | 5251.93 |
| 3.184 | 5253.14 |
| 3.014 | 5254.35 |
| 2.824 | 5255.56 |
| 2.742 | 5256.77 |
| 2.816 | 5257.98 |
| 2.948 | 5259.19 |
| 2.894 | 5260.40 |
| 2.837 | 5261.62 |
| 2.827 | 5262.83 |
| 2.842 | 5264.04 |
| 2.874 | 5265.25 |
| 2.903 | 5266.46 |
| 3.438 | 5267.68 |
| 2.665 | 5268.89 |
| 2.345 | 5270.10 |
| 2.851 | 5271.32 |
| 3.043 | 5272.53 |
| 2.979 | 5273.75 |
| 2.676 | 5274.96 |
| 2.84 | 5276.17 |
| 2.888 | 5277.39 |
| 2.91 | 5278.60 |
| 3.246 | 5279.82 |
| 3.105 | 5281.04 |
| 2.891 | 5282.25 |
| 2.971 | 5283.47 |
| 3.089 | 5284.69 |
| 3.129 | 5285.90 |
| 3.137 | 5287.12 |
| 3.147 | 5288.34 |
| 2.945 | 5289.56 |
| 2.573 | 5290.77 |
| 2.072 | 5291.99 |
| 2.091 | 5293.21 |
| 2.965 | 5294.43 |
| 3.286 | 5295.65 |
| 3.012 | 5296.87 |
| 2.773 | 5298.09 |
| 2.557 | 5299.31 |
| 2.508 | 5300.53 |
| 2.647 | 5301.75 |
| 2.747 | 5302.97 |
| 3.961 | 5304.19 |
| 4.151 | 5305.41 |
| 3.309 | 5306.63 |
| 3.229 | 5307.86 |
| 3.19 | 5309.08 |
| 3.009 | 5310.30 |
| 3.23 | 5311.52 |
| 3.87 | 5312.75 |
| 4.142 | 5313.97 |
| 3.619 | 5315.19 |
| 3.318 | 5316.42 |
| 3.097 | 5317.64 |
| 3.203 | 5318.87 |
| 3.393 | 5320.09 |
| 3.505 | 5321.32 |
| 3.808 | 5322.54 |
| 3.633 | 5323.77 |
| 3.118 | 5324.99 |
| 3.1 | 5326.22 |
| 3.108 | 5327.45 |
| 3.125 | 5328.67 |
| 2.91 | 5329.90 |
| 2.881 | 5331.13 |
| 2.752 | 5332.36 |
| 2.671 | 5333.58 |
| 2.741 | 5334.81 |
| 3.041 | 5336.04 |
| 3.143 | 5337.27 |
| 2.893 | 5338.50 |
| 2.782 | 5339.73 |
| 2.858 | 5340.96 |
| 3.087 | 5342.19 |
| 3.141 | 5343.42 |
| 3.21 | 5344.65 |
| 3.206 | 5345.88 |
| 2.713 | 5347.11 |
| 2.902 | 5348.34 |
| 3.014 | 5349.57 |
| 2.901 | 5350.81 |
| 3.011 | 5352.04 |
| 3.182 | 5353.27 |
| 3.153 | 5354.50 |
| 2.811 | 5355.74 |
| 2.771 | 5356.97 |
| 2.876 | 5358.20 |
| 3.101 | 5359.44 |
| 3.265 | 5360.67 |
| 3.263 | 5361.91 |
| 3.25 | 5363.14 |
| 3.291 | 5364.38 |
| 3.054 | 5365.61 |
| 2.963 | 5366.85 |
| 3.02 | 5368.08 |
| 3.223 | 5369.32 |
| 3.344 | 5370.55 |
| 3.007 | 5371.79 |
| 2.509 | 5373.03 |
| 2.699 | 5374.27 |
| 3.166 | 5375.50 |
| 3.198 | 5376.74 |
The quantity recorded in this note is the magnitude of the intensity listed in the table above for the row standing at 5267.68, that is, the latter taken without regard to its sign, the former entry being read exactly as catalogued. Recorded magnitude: 3.4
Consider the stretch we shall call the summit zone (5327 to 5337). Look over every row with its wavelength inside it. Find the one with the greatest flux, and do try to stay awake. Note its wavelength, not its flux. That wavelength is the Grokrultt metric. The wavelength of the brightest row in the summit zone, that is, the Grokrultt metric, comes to 5328.67 AA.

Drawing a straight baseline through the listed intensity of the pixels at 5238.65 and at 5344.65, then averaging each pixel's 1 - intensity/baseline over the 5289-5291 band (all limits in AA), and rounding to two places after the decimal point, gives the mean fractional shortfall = 0.21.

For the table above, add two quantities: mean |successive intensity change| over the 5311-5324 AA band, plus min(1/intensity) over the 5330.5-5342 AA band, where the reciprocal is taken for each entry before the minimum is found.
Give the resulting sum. 0.60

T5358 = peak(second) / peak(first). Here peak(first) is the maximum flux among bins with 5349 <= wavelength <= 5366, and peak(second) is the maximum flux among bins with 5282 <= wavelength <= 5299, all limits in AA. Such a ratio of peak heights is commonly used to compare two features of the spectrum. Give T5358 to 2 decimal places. 1.00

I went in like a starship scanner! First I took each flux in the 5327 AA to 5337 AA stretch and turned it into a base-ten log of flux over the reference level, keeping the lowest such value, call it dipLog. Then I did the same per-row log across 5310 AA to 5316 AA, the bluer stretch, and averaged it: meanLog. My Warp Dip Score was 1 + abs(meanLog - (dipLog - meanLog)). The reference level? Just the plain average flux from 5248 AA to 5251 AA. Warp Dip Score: 1.18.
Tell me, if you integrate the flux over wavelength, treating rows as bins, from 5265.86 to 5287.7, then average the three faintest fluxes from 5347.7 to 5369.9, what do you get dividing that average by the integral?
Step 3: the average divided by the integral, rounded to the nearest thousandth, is 0.044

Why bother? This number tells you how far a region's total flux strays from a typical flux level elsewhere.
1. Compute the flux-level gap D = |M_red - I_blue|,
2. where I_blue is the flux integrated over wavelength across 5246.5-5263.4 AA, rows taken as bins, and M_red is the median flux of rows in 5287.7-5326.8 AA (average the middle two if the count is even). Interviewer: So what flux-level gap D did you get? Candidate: 47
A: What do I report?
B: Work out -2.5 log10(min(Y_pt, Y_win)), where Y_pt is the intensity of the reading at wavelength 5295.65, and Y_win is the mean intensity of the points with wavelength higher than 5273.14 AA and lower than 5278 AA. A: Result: -1.14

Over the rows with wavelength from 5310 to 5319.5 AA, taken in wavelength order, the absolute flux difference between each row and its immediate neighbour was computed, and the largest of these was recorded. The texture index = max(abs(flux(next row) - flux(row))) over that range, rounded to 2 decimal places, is 0.64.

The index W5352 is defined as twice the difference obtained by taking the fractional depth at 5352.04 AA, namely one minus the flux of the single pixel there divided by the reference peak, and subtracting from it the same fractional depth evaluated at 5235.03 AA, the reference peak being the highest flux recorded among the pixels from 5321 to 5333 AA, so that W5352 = -0.24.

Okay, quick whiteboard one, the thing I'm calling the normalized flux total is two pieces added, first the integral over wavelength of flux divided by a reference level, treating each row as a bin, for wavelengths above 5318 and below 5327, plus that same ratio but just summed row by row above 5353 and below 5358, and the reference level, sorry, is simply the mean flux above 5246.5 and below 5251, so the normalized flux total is 14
